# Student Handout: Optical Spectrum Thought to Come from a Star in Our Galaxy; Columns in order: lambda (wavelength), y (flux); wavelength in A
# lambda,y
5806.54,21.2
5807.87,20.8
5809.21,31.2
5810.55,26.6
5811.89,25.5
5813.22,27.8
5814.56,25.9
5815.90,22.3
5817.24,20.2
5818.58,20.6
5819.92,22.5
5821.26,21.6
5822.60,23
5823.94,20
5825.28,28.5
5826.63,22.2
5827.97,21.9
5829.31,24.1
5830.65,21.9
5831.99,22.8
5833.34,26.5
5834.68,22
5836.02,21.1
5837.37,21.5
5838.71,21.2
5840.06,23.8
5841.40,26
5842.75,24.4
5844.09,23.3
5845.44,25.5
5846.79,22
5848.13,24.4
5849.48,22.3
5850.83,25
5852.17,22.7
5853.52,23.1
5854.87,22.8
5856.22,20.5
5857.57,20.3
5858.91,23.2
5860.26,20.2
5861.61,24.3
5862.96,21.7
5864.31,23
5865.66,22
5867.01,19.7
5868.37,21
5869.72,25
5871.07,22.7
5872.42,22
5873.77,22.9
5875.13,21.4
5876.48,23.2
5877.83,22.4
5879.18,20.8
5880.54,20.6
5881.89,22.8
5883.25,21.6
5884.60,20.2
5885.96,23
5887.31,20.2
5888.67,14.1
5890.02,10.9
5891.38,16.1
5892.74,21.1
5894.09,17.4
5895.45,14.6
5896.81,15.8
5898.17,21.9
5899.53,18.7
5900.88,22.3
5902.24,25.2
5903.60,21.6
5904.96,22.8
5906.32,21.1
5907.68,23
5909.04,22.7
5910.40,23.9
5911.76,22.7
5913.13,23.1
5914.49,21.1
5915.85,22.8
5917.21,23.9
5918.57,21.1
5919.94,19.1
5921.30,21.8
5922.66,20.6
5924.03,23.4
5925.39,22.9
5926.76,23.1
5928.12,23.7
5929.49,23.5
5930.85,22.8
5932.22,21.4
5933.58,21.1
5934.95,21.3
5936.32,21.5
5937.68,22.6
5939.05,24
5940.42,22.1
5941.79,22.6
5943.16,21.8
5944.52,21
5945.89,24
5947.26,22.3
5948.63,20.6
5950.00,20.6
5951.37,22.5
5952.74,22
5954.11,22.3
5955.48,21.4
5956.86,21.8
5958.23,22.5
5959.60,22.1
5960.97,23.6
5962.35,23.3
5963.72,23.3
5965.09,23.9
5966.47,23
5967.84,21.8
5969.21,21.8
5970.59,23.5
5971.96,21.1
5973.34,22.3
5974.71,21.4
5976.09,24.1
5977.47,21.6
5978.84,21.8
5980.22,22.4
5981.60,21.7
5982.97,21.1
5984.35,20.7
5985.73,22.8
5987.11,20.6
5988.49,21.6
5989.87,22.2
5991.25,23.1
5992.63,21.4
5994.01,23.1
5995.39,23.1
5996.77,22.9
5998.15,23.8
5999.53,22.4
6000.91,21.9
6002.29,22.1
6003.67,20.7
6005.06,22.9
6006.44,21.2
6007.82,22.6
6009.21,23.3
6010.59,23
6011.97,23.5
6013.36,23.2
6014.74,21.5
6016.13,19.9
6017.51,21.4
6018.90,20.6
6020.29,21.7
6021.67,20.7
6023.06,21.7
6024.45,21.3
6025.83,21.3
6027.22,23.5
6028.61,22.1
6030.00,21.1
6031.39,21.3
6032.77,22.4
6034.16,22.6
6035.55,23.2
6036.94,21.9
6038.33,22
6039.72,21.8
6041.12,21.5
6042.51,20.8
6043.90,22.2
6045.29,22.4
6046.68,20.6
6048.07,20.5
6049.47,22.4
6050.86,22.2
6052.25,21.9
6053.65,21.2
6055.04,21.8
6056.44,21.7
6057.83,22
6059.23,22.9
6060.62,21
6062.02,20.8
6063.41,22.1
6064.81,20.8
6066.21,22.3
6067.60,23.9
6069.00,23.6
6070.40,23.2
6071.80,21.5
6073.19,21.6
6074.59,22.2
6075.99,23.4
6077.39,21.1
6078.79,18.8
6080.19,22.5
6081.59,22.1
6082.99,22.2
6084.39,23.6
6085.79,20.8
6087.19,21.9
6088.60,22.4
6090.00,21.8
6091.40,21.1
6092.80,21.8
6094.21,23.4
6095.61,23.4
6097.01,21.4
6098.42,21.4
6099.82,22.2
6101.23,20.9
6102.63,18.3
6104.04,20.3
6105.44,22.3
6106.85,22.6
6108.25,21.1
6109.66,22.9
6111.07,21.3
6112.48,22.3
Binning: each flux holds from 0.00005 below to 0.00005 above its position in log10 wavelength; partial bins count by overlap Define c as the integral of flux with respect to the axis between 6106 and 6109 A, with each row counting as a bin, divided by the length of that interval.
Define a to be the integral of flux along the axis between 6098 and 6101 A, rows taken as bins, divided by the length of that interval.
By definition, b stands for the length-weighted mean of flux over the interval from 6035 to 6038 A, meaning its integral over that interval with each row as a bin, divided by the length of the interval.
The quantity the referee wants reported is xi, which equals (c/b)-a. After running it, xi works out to -20.7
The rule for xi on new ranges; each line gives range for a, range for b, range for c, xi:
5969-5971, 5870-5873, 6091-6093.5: -21.7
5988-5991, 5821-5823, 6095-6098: -21.1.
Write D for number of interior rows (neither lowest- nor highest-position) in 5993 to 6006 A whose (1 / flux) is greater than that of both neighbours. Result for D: 3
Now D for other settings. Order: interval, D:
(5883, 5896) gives 2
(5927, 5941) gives 1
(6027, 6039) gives 2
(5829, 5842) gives 3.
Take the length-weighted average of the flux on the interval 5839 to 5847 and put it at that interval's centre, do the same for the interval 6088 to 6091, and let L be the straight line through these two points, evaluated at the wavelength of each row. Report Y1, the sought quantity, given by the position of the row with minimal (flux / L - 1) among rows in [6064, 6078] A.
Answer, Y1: 6064.81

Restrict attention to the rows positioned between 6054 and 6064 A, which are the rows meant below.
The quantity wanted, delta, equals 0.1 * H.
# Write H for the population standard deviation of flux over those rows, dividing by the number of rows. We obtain 0.07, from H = 0.7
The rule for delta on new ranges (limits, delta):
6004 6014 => 0.07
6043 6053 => 0.08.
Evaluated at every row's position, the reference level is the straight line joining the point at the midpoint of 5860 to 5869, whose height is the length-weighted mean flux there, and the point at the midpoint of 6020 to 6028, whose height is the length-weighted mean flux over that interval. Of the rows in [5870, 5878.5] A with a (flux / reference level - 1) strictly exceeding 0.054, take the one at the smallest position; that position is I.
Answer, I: 5876.48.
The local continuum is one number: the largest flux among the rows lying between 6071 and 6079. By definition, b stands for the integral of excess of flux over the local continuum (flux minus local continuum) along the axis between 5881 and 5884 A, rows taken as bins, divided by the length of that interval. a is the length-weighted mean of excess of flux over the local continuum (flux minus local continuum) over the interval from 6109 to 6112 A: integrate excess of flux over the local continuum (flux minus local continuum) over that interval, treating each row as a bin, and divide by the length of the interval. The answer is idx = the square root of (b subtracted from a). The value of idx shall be 0.3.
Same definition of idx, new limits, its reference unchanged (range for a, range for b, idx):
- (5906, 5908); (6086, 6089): 0.4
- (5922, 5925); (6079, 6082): 0.6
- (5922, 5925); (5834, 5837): 0.7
